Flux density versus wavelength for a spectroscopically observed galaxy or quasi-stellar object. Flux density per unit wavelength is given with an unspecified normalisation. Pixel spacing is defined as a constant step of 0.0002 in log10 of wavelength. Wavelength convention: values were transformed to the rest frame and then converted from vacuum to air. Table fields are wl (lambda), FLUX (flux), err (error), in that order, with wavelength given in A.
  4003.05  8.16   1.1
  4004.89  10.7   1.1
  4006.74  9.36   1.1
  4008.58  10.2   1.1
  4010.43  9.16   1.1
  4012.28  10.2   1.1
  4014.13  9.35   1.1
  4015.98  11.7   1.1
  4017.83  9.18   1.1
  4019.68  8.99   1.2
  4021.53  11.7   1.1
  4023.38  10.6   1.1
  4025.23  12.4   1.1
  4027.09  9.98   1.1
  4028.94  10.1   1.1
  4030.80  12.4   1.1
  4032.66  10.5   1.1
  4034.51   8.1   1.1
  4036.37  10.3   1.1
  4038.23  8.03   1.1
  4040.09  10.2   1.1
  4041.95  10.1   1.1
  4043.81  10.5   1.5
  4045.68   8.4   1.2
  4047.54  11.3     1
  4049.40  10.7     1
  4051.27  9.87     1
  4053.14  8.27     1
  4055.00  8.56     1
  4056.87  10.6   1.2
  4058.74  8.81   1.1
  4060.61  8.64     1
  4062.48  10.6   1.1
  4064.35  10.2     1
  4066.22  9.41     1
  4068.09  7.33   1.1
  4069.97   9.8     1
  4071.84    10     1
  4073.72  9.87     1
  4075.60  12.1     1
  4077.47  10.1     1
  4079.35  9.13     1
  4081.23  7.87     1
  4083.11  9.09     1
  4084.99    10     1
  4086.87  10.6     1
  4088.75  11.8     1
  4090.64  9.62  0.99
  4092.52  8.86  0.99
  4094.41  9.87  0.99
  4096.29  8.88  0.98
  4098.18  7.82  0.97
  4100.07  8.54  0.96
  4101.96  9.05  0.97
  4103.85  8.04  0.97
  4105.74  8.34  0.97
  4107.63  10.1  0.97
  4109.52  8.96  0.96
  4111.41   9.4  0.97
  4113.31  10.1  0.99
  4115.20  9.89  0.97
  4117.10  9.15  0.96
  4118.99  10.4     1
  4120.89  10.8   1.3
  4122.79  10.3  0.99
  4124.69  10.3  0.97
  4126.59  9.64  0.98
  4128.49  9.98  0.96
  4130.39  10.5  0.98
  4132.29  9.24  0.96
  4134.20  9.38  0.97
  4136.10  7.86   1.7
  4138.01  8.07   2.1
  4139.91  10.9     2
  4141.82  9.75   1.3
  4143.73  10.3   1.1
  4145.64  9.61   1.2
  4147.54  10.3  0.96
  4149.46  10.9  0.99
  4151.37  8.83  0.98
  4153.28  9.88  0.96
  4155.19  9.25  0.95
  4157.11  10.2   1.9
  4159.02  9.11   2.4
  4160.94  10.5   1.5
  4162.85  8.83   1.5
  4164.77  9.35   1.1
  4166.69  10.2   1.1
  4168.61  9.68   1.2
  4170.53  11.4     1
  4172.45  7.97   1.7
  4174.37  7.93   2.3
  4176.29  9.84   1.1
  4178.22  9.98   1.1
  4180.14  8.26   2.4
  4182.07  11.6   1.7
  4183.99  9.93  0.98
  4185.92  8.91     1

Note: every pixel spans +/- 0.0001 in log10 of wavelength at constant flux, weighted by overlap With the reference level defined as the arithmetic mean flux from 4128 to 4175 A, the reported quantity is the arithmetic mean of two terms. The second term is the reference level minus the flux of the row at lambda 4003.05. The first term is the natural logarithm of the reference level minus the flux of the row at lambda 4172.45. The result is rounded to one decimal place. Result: 1.0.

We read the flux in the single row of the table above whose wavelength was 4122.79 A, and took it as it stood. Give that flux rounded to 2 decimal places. 10.30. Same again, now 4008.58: 10.20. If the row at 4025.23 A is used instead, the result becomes 12.40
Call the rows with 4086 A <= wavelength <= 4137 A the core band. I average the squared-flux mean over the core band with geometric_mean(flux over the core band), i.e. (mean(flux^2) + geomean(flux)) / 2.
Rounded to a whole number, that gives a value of 51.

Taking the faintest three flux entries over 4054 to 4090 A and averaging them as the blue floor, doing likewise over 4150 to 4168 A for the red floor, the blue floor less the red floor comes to -1.0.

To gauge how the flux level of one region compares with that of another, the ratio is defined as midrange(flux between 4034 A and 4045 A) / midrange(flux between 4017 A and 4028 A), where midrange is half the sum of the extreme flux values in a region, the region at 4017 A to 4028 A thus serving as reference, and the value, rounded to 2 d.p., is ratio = 0.87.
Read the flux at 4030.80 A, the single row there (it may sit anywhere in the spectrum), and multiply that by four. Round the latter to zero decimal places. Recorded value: 50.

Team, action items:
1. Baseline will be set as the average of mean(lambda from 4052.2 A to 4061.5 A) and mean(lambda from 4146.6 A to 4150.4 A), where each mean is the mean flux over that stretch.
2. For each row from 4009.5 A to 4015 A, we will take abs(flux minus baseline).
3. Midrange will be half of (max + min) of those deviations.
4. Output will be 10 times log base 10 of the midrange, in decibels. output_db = -2.8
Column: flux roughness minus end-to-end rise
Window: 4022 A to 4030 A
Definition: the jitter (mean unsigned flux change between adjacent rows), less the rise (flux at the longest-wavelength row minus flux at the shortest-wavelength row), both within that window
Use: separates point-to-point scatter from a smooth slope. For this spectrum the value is 1.9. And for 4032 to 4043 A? 2.2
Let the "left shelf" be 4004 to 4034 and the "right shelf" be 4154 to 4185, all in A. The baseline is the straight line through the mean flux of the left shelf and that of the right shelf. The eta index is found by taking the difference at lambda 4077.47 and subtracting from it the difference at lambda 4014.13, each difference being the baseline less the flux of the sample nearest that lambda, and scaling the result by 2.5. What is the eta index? -3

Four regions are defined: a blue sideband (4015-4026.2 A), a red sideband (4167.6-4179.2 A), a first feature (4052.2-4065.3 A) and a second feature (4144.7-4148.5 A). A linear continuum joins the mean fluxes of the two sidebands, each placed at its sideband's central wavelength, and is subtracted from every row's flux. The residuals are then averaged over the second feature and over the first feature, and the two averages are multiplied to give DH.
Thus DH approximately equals -0.3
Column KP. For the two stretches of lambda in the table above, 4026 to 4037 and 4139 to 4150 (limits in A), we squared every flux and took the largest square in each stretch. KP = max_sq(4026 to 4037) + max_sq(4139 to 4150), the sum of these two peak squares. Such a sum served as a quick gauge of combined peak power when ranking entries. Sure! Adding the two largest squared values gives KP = 273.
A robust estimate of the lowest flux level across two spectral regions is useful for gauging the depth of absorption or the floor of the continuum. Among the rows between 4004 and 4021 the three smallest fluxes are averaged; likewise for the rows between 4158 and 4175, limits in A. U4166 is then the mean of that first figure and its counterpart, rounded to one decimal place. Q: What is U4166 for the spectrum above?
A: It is 8.7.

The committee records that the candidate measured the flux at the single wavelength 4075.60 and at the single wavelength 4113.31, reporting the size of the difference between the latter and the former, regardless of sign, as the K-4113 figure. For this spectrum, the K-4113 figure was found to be 2.0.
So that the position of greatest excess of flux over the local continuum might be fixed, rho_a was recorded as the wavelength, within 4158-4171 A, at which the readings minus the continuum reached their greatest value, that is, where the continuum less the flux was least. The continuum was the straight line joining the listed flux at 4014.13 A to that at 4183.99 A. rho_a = 4170.53 A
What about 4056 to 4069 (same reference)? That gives 4056.87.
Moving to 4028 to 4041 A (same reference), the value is 4030.80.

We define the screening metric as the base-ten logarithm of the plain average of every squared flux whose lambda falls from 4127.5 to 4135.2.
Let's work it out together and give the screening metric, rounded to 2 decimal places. 1.98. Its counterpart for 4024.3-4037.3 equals 2.05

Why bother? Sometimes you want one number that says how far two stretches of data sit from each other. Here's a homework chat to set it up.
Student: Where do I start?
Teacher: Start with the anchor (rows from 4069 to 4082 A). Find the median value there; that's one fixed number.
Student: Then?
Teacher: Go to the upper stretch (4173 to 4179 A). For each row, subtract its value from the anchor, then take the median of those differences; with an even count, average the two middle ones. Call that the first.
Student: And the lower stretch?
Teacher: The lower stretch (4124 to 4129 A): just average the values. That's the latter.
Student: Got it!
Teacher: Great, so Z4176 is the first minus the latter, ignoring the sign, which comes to 9.9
